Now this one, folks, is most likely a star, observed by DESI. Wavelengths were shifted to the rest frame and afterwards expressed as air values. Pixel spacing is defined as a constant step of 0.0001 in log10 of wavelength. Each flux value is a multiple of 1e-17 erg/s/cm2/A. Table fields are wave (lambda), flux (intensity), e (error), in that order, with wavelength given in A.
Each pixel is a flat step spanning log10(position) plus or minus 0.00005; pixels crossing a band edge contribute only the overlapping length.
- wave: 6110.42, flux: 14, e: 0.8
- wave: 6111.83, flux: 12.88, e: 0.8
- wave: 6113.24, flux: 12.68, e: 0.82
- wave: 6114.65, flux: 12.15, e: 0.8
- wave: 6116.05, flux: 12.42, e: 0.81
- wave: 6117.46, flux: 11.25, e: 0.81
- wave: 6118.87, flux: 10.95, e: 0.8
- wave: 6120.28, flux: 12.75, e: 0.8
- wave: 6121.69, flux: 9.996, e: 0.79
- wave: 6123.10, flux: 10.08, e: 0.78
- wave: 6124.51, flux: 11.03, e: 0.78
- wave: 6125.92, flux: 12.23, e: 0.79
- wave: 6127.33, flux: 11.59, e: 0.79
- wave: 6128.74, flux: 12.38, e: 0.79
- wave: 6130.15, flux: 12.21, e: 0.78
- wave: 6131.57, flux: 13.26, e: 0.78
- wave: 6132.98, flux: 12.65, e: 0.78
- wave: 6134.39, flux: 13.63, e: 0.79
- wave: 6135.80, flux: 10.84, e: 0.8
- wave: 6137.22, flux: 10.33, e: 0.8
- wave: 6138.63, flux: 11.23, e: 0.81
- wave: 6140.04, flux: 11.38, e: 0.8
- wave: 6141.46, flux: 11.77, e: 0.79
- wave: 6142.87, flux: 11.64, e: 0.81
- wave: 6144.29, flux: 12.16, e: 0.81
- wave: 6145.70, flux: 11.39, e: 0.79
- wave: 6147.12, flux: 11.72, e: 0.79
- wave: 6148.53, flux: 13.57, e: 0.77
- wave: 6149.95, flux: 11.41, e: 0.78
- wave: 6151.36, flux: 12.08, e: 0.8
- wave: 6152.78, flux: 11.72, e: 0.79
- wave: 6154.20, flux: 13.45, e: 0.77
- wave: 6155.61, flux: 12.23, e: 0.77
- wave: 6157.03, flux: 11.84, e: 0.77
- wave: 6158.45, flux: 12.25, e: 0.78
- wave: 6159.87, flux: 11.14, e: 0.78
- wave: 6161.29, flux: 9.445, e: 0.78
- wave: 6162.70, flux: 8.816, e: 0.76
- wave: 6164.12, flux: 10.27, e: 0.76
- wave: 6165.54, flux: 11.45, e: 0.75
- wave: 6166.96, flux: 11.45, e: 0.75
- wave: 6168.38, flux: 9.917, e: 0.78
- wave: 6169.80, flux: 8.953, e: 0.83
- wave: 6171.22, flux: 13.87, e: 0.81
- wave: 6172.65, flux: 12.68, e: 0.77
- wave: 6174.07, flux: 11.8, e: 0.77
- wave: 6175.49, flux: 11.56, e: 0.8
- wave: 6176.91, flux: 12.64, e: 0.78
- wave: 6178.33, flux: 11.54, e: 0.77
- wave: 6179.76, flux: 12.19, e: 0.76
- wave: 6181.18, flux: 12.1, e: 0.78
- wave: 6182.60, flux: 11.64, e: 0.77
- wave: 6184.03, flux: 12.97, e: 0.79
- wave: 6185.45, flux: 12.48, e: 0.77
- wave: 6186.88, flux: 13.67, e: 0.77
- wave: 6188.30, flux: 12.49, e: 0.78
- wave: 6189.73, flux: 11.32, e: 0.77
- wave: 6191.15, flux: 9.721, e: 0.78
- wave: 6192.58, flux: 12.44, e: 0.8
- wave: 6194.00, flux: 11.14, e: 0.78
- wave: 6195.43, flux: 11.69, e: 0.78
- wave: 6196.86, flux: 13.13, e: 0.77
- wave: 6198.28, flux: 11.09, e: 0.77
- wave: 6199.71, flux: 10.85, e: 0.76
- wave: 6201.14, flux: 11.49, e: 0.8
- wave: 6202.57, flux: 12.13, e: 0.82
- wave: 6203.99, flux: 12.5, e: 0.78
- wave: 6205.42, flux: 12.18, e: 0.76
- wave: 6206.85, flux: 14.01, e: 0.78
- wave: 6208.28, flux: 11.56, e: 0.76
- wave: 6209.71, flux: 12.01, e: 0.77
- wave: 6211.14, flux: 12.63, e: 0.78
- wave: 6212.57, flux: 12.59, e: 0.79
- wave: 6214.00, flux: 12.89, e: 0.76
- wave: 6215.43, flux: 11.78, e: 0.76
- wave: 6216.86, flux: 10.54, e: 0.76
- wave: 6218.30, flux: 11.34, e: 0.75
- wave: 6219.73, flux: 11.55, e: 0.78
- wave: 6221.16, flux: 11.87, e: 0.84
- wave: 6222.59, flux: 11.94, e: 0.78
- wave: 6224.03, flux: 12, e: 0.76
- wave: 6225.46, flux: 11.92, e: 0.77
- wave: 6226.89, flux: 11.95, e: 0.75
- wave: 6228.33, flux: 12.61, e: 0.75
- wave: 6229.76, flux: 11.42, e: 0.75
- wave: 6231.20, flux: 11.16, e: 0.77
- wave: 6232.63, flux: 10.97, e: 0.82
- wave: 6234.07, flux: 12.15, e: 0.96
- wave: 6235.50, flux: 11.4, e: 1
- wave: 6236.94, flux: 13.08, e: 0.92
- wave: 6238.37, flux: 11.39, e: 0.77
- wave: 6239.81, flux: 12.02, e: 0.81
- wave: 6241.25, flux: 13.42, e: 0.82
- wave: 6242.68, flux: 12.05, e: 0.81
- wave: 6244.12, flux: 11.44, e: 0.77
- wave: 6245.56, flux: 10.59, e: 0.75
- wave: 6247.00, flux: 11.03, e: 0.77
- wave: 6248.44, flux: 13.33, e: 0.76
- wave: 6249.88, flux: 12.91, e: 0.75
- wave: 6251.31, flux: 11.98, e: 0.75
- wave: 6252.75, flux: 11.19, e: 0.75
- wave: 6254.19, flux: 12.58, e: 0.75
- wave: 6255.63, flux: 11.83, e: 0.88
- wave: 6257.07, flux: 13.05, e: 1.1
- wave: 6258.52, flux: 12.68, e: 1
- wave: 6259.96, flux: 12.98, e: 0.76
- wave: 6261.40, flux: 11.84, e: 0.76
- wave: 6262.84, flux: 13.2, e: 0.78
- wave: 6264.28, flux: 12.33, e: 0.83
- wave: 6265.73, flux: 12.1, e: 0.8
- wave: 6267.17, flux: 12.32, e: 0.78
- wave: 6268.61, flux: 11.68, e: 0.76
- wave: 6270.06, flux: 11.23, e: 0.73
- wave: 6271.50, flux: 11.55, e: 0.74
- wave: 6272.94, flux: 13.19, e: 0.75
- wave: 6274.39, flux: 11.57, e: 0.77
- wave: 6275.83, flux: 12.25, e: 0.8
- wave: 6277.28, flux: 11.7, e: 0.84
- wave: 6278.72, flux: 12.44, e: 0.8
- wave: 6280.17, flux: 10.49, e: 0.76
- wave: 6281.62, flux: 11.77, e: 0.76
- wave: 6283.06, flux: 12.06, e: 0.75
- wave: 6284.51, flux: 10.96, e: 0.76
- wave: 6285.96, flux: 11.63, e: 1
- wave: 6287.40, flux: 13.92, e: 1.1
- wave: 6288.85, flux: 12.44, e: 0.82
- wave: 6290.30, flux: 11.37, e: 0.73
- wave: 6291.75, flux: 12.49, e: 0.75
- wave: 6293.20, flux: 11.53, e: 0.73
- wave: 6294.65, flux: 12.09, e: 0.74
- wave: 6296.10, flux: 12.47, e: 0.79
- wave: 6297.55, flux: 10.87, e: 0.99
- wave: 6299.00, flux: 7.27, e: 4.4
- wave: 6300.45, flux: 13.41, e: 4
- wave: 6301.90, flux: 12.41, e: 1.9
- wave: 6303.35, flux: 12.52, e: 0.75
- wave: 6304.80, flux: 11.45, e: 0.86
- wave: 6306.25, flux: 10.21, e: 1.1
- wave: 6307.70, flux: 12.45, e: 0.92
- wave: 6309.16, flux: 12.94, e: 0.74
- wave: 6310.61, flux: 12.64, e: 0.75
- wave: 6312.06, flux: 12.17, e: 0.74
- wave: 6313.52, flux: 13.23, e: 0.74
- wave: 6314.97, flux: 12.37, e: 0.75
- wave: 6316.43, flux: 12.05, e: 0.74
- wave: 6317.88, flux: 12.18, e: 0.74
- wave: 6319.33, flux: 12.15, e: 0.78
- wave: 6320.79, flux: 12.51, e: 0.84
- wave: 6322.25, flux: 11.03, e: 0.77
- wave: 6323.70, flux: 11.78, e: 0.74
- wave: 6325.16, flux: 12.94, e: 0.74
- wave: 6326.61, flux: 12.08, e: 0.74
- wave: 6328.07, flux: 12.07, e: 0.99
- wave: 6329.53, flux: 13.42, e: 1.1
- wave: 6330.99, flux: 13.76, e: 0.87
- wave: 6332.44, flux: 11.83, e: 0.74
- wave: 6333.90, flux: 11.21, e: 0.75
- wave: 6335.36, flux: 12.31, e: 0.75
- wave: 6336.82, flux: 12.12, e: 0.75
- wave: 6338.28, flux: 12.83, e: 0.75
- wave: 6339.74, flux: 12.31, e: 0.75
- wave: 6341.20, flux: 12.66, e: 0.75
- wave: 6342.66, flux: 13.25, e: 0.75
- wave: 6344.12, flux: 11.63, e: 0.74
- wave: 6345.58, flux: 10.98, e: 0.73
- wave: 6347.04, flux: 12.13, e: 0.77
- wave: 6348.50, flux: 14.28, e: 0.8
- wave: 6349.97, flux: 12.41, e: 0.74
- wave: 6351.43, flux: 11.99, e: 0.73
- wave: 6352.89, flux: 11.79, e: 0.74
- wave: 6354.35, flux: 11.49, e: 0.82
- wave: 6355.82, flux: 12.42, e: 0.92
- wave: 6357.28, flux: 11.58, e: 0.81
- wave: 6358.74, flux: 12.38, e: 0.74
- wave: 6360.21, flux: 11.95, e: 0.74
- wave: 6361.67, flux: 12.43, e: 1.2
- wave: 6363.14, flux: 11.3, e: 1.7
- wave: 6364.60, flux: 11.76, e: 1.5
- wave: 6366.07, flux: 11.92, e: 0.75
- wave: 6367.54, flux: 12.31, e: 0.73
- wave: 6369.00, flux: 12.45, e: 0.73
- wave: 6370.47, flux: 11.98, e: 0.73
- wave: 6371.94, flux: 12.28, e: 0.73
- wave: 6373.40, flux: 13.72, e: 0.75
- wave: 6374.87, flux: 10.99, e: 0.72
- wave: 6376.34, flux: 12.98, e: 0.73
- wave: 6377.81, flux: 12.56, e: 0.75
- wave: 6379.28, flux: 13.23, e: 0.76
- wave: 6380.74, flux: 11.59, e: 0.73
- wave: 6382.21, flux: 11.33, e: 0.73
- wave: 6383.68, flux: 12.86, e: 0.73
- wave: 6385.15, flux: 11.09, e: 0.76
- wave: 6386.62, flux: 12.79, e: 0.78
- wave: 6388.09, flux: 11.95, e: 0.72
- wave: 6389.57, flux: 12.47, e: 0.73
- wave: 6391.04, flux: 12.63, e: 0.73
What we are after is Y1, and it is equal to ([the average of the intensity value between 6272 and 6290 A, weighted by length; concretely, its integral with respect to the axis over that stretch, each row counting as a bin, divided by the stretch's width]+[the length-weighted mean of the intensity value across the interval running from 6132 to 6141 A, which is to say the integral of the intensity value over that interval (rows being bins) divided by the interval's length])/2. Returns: 11.87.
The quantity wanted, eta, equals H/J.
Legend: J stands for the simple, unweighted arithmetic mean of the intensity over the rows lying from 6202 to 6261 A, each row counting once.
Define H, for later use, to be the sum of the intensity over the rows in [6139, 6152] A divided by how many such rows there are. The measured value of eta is 0.987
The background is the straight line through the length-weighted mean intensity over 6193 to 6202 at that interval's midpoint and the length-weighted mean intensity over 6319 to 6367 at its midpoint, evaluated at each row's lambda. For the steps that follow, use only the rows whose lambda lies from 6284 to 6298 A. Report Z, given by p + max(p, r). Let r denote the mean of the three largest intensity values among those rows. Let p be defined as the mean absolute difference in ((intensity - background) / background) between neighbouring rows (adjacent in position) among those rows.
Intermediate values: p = 0.094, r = 13.0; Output 13.1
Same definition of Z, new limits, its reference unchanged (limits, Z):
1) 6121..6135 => 13.2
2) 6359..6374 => 12.9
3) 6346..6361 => 13.1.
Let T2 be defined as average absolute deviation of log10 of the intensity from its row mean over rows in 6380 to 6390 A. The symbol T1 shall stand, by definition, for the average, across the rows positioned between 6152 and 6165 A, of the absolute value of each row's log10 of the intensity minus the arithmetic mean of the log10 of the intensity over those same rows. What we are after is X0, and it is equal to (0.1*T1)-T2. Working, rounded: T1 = 0.047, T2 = 0.0215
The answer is -0.0168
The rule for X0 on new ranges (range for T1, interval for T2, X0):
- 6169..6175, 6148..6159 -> -0.0147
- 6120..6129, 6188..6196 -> -0.0249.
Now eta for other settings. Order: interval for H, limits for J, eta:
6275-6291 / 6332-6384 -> 0.976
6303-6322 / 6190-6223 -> 1.029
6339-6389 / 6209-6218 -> 1.010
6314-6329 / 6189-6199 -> 1.053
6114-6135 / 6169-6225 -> 0.994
